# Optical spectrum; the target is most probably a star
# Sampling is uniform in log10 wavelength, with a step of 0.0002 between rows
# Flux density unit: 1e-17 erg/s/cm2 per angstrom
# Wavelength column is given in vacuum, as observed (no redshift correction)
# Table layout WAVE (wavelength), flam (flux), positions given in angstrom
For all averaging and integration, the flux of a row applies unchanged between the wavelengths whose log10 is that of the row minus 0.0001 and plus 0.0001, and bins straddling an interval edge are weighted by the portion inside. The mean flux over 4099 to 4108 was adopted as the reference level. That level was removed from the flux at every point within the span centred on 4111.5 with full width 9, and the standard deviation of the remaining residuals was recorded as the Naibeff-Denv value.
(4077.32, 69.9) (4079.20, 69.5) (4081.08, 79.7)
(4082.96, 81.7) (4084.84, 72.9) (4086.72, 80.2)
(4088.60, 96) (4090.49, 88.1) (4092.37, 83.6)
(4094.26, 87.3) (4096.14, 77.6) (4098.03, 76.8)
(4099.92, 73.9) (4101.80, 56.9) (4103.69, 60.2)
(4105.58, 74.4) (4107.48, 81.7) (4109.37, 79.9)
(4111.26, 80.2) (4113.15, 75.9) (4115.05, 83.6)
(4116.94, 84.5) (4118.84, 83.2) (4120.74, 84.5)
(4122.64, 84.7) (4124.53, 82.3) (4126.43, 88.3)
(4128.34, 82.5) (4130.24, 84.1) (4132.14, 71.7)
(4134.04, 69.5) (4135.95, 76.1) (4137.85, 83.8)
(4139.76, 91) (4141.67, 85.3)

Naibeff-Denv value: 3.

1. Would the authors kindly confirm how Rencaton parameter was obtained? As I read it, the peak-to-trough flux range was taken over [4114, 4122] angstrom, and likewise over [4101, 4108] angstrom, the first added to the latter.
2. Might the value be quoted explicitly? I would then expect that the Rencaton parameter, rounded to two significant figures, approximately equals 26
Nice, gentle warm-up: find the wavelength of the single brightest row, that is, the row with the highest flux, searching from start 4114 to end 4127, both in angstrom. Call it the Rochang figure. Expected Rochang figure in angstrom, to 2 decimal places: 4126.43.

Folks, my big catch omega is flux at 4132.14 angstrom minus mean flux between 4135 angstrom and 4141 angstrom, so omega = -12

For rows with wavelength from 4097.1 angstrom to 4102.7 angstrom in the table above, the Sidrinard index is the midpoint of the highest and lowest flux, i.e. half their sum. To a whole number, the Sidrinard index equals 67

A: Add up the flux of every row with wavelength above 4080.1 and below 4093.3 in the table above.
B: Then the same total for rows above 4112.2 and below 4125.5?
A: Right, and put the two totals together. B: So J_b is 1161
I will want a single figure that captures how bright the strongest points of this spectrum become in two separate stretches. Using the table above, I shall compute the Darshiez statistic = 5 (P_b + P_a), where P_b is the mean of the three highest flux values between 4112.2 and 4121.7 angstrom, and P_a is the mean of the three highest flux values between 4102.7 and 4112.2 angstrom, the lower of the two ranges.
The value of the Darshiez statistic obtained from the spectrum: 824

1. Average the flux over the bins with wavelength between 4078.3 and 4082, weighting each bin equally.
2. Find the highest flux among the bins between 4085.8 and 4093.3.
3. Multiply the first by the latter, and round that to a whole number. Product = 7162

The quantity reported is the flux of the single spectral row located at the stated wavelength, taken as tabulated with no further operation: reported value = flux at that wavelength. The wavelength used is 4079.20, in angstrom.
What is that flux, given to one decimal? 69.5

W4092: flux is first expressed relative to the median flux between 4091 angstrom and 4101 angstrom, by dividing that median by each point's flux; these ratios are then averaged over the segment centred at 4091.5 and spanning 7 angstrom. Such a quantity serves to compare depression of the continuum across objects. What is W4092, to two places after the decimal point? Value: 0.88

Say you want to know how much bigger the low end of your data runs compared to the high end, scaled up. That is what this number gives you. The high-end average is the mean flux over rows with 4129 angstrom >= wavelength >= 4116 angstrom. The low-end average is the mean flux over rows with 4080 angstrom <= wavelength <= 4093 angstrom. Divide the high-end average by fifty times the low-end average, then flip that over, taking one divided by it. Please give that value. 49.3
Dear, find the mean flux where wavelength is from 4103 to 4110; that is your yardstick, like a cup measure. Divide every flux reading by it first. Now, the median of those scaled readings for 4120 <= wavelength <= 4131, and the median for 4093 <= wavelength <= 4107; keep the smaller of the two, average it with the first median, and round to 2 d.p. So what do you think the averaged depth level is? 1.07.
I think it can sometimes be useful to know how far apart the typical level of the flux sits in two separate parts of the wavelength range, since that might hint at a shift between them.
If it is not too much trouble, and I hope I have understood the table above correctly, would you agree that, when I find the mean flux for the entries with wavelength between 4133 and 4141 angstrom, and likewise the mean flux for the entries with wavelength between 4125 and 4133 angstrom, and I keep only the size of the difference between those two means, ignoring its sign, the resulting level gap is 1.6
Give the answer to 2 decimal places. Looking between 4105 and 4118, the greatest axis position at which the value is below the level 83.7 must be 4115.05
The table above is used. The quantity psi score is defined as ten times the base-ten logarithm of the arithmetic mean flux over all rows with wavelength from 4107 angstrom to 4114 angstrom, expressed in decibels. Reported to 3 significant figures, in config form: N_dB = 19.0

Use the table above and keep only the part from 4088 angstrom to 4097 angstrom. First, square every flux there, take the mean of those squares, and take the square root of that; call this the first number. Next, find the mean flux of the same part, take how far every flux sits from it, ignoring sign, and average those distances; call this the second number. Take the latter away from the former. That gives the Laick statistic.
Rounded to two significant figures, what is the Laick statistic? 82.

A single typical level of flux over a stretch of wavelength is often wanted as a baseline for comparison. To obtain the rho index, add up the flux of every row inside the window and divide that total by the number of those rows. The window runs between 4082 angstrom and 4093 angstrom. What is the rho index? 84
